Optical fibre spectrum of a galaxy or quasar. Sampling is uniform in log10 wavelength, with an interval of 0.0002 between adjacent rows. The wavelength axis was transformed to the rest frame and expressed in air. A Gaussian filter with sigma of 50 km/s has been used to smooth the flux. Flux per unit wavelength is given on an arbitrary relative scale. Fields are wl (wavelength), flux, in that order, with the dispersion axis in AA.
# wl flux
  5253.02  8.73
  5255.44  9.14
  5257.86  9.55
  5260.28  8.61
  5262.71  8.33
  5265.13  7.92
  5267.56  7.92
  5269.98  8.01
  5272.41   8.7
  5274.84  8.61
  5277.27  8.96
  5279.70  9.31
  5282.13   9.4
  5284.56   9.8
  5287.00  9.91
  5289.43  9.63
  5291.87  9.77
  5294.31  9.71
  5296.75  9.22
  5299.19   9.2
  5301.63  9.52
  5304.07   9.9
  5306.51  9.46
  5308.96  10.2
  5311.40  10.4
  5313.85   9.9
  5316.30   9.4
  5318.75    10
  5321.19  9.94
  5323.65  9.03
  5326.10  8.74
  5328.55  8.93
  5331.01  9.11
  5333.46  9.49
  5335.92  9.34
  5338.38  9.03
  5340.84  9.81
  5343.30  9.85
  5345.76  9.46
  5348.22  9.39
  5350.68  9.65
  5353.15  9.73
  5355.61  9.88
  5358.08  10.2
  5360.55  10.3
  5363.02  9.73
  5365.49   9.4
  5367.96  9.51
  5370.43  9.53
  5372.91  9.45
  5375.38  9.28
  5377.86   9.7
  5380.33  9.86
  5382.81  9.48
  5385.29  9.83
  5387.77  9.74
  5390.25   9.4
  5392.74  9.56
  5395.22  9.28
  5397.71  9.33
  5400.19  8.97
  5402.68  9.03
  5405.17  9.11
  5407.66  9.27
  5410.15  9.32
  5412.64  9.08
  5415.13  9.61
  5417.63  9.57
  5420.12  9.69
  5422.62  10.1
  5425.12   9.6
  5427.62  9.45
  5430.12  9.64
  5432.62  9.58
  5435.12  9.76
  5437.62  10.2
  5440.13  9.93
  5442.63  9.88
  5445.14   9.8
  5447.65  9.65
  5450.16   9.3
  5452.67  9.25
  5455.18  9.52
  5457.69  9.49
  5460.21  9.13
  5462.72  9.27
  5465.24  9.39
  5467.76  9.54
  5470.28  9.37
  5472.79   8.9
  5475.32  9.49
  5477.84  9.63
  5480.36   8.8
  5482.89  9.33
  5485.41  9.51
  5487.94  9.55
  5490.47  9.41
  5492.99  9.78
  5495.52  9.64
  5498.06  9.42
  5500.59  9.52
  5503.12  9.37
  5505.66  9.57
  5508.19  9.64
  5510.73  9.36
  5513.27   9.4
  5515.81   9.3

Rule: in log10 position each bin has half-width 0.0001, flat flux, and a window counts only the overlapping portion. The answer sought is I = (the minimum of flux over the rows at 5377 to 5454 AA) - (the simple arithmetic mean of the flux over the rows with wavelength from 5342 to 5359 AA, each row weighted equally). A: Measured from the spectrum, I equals -0.77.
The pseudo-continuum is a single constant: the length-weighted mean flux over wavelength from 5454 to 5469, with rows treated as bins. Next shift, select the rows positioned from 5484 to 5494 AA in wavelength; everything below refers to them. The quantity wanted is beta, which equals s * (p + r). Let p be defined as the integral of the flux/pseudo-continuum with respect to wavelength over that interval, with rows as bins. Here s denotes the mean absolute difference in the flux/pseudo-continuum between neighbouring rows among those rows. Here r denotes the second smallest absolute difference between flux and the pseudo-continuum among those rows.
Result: 0.20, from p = 10.2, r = 0.12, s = 0.020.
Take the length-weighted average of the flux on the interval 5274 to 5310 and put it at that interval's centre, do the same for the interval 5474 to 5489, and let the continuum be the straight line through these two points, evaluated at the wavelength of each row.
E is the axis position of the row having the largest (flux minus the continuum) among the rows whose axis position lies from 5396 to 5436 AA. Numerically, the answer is 5422.62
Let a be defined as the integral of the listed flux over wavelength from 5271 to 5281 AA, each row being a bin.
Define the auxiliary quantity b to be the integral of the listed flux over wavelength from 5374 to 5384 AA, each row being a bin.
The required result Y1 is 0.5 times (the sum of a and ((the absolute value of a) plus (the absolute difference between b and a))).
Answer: 92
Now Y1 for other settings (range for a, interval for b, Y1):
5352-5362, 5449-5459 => 103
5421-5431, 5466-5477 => 100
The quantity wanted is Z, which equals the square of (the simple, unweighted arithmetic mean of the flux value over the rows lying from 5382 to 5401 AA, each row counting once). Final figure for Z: 89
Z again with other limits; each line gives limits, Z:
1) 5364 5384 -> 91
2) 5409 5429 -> 91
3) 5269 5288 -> 83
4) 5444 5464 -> 89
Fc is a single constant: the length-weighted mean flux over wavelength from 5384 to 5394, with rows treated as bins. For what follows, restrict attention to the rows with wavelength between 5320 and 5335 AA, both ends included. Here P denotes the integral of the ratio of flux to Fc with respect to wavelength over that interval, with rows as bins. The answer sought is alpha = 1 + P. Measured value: 15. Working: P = 14.3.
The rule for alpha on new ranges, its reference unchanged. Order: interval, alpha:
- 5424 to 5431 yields 8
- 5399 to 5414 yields 15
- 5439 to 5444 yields 6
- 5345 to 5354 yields 10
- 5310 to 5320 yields 11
